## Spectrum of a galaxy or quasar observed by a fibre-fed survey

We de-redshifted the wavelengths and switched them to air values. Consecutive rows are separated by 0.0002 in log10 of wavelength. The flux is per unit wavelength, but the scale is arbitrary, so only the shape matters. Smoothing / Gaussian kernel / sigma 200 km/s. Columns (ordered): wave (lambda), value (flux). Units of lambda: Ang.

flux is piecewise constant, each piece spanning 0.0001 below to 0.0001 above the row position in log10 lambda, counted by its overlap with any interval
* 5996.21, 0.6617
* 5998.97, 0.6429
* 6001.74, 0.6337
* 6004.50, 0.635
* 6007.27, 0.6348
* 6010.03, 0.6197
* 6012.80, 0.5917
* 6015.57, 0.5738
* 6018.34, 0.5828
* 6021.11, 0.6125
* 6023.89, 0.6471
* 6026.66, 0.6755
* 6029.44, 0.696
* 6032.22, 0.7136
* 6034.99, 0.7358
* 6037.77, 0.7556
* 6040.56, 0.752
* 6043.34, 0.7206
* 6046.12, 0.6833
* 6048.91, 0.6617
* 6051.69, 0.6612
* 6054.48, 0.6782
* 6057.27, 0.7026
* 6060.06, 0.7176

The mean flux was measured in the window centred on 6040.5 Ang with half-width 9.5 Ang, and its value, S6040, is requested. 0.718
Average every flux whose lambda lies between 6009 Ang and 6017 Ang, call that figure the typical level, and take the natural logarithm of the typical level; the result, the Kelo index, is -0.52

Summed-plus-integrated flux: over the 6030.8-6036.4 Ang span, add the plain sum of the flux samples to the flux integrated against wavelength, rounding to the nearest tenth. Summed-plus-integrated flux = 5.5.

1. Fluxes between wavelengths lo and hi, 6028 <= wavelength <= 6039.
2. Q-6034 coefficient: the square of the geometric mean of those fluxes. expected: 0.53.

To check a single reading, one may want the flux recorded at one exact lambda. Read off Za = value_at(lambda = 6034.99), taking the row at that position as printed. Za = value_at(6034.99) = 0.7358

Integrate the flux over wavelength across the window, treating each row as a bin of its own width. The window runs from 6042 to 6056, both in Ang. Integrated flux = 9.5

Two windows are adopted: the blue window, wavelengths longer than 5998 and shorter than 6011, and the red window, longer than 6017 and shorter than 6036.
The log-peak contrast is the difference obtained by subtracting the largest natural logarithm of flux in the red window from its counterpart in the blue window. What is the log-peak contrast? -0.13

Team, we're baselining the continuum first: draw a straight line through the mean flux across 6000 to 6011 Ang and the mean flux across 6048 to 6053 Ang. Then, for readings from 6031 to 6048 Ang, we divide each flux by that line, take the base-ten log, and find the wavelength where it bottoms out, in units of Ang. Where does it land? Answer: 6046.12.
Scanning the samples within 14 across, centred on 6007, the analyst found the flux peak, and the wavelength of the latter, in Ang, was 6004.50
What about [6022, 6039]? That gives 6037.77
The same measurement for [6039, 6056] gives 6040.56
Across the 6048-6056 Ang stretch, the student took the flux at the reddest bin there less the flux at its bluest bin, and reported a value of 0.02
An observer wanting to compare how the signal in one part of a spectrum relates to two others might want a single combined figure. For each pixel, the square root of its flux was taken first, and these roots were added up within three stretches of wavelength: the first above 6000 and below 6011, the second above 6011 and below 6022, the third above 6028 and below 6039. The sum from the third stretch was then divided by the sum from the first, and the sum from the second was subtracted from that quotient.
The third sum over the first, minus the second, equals -2.00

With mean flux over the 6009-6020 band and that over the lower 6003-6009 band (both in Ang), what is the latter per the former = 1.07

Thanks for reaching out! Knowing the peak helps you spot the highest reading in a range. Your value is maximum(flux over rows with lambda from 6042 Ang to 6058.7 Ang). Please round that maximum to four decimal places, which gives 0.7206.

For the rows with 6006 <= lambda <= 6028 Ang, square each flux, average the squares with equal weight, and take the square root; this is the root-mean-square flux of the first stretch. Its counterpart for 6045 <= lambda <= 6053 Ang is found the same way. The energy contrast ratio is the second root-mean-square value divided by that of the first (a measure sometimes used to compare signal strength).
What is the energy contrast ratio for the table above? 1.08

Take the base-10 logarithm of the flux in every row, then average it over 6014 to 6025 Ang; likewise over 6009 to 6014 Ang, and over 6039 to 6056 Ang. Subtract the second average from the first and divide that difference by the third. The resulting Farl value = 0.01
